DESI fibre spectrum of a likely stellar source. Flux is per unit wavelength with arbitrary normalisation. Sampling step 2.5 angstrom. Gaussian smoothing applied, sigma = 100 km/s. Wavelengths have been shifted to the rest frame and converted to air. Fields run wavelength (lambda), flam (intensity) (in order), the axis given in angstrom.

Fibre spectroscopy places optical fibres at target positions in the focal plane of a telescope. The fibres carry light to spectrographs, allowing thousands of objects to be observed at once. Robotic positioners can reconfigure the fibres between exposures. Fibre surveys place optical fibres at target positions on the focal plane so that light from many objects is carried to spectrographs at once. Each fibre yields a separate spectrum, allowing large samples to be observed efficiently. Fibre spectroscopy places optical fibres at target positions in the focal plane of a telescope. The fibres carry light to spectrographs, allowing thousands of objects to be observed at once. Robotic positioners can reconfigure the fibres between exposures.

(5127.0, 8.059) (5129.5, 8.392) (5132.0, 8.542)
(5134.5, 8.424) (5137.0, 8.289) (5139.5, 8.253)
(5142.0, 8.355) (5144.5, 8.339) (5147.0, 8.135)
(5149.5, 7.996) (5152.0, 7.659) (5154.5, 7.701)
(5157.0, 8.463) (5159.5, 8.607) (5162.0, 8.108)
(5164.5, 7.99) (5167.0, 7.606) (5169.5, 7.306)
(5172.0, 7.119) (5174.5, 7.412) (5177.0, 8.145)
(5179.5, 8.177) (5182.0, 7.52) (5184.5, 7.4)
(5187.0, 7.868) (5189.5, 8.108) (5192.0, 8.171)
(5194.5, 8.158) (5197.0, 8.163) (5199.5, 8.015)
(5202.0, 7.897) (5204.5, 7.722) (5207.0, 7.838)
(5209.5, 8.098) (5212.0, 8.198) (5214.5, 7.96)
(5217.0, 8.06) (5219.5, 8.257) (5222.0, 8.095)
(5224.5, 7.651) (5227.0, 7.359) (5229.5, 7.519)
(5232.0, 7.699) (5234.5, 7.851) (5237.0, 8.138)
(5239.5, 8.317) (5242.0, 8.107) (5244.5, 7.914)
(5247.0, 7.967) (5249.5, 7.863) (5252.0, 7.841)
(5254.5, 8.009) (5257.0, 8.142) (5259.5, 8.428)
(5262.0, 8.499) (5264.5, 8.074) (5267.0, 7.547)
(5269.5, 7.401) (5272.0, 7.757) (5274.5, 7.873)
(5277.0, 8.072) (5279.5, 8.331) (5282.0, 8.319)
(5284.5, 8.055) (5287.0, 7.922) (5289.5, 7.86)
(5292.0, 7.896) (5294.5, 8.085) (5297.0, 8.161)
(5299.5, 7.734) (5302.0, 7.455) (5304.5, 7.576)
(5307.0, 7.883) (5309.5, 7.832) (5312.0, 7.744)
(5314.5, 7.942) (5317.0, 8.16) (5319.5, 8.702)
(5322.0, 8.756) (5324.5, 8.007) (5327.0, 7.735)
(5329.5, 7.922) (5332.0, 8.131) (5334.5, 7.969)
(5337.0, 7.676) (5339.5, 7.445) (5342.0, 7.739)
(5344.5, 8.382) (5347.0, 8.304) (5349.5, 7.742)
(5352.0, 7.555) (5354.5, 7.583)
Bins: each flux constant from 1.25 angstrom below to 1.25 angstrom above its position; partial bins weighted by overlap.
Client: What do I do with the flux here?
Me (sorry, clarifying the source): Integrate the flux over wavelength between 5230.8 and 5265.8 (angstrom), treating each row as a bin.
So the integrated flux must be 282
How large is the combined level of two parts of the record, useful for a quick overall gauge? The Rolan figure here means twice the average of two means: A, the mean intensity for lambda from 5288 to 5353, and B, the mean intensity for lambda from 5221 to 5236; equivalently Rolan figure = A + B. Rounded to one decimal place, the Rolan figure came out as 15.6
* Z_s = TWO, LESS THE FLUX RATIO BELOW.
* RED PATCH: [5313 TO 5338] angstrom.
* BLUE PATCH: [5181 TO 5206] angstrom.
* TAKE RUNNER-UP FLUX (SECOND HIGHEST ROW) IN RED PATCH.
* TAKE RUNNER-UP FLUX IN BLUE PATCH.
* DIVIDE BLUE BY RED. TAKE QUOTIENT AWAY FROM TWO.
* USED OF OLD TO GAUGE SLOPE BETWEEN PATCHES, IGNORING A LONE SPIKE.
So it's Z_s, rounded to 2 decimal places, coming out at 1.06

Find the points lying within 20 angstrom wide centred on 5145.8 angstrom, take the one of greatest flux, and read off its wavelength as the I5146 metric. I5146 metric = 5142.0 angstrom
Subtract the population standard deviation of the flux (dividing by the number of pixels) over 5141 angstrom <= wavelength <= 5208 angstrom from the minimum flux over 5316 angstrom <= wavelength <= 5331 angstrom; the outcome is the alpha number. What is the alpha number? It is 7.4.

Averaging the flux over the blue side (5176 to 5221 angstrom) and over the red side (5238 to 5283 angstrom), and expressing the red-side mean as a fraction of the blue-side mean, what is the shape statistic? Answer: 1.00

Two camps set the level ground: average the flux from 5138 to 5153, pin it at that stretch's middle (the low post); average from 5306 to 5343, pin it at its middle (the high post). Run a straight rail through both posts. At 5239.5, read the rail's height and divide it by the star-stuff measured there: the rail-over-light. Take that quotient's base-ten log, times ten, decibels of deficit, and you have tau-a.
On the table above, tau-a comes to -0.14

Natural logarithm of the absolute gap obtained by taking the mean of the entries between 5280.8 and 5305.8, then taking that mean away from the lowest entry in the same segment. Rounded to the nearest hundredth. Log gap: -0.80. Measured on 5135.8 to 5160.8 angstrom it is -0.65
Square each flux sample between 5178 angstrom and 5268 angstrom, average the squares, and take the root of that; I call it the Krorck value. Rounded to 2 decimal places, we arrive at 7.97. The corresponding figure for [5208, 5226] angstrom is 8.05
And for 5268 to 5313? 7.89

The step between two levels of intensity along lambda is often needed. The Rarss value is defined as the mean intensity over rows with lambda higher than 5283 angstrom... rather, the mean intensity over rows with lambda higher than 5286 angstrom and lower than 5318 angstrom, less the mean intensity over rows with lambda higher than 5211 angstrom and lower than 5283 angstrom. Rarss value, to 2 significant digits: -0.11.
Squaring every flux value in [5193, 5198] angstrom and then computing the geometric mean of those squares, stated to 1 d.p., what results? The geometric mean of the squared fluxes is 66.6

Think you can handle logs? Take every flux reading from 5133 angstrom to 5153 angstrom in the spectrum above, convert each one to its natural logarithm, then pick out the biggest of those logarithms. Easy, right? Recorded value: 2.13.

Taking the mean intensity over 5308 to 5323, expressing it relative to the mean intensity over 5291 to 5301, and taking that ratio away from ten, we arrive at 8.97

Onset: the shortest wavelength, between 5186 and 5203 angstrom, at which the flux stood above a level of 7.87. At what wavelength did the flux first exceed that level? 5189.5 angstrom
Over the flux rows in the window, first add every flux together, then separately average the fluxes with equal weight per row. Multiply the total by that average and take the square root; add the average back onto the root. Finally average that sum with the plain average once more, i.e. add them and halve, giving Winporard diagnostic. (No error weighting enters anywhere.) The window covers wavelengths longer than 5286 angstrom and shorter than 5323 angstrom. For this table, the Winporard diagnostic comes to 23.4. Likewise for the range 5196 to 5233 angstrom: 23.2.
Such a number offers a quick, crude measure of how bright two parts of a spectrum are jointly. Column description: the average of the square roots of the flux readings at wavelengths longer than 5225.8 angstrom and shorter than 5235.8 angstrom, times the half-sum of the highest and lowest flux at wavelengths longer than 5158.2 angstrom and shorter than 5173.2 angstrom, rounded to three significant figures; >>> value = 21.7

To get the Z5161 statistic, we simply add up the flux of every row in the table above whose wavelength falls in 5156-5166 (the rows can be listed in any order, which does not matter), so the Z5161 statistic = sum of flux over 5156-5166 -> 33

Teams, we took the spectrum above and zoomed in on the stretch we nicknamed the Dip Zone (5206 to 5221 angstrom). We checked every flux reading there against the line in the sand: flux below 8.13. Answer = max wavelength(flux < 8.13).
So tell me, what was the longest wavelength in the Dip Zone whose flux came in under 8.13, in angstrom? 5217.0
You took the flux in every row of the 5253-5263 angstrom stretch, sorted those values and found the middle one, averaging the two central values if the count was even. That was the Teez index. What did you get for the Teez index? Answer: 8.3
